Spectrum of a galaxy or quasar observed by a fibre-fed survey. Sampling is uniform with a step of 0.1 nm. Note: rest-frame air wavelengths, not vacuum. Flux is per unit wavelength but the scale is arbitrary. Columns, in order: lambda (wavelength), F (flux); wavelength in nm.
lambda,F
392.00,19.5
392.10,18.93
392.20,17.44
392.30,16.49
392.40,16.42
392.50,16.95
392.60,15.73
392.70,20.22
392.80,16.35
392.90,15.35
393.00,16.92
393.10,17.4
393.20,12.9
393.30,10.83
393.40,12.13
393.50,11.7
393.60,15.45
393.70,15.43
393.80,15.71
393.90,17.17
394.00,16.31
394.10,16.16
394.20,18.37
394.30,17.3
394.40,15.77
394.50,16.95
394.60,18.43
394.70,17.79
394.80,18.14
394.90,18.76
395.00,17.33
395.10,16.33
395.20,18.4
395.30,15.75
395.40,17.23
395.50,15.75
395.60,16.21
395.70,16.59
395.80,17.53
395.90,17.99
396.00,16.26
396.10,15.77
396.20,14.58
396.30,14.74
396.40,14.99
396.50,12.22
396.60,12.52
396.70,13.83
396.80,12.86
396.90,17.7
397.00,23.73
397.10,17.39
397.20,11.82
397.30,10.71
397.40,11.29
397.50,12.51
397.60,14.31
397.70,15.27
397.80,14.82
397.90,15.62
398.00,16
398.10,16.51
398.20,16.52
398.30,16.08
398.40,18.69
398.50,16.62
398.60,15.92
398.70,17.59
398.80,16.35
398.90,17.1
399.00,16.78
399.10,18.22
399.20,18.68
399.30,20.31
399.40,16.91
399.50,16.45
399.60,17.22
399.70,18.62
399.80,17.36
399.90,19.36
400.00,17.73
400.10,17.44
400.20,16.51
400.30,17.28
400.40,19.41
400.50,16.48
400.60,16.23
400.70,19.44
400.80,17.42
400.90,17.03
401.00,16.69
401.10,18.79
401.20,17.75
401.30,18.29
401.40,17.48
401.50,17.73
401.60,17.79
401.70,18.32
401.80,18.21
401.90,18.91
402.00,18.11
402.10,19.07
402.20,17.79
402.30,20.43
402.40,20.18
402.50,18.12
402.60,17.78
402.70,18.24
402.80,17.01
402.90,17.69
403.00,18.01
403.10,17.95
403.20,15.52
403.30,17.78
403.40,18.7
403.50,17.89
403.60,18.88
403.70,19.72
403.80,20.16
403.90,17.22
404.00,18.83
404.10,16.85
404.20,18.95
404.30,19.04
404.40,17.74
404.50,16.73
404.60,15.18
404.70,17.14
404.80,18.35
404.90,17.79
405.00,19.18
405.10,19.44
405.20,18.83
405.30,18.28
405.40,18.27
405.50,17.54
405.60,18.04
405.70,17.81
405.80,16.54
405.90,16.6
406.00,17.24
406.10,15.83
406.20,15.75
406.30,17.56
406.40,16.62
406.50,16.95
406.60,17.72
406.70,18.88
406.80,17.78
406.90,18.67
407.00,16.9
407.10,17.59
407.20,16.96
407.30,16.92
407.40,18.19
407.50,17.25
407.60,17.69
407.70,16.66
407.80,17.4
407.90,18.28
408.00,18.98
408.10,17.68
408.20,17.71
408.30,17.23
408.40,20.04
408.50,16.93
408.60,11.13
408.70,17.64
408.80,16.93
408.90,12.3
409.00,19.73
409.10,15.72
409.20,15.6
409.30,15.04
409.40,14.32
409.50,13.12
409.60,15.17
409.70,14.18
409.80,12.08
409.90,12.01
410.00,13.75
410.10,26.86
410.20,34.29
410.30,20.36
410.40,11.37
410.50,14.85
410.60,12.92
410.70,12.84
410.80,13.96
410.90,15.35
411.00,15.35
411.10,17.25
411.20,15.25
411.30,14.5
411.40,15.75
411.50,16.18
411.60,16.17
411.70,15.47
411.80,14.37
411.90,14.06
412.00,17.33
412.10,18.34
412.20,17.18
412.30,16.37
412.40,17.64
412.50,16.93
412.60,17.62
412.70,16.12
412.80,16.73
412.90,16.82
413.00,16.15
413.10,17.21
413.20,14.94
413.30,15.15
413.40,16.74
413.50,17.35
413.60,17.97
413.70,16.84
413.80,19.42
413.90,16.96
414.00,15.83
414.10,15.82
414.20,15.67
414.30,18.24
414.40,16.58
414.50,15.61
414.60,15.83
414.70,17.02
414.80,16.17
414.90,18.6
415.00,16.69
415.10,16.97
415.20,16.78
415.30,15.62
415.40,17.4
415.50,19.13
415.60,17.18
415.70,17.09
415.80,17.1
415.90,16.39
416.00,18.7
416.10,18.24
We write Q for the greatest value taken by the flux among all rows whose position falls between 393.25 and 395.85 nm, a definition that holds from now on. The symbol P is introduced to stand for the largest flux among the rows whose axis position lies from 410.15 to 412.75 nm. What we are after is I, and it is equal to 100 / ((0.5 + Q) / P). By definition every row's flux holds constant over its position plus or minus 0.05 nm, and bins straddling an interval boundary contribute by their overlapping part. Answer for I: 178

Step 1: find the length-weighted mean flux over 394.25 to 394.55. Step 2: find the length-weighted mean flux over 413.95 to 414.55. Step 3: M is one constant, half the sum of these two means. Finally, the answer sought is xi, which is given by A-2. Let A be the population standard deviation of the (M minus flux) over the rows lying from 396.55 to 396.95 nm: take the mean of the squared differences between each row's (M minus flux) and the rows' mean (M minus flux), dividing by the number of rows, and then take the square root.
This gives 0.1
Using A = 2.1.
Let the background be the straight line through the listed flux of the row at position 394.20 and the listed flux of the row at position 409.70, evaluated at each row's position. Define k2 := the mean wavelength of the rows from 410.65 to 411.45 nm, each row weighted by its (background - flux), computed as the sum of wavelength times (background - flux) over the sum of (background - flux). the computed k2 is 411.19 nm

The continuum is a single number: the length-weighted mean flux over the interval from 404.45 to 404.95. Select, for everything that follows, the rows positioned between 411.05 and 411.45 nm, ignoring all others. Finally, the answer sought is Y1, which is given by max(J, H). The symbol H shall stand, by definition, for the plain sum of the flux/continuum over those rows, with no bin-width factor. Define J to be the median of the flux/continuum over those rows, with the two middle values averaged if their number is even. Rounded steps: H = 3.68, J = 0.91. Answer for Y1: 3.68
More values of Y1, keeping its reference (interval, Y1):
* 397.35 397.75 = 3.13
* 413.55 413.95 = 4.18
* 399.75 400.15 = 4.22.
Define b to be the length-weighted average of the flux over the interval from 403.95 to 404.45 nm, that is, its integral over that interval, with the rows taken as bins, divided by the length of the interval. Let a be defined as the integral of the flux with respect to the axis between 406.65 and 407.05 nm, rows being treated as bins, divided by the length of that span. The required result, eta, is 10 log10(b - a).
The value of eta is -6.5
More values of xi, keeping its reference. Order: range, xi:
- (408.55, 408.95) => 0.8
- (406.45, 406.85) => -1.3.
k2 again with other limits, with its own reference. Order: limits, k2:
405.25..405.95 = 405.55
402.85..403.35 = 403.07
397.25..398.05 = 397.53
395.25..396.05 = 395.58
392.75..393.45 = 393.19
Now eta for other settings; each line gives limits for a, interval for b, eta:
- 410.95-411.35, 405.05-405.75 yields 4.4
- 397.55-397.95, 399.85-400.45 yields 4.7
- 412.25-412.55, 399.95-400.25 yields -6.1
